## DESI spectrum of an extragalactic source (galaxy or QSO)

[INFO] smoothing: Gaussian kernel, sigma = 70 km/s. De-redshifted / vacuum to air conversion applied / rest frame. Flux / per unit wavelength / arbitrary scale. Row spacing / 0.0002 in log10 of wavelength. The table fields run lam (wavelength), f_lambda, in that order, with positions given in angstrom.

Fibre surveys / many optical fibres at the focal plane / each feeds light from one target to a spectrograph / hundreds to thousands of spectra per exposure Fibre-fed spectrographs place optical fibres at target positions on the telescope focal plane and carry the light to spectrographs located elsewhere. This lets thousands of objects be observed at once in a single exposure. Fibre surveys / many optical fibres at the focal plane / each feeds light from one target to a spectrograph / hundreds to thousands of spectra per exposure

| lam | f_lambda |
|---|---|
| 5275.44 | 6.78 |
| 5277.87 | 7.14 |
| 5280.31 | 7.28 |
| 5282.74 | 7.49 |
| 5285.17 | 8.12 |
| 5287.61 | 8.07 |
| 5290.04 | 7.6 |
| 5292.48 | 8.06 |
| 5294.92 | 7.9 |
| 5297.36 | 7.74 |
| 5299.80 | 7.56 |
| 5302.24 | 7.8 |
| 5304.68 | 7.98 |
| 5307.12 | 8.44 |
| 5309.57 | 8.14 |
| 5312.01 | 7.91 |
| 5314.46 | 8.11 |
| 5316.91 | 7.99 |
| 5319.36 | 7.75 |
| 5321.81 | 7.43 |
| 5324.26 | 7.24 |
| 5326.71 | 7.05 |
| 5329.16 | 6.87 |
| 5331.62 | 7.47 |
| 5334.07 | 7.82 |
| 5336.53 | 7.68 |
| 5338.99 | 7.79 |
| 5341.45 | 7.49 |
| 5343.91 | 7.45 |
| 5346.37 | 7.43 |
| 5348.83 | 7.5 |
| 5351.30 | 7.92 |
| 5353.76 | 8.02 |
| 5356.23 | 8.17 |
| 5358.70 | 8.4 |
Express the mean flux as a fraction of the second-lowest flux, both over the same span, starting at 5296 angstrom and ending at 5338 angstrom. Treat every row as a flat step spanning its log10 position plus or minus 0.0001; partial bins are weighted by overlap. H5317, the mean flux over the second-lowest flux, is 1.09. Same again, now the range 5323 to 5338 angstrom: 1.04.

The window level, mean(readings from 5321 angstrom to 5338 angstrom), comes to 7.37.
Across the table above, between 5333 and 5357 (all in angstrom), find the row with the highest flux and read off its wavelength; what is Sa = 5356.23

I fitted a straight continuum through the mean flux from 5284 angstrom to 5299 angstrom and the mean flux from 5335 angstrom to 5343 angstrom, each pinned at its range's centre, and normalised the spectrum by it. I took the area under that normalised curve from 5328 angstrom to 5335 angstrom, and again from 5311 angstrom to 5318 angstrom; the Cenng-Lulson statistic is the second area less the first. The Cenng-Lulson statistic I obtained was 0.5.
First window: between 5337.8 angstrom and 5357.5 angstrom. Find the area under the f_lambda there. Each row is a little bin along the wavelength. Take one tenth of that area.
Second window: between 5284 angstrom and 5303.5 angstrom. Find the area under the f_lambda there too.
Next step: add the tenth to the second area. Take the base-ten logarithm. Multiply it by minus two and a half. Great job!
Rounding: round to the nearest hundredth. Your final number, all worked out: -5.57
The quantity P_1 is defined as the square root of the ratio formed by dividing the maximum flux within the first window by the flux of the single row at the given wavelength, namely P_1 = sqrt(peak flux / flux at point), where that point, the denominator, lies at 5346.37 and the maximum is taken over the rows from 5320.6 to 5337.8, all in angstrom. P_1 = 1.03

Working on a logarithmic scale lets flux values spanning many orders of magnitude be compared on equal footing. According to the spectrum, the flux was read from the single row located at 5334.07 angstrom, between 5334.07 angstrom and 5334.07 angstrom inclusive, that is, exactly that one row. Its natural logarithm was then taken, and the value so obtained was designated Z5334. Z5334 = 2.06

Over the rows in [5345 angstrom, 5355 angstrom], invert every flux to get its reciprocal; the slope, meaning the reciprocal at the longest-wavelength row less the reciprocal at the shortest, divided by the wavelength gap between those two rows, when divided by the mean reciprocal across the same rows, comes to -0.010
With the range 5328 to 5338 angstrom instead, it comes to -0.016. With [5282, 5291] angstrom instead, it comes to -0.002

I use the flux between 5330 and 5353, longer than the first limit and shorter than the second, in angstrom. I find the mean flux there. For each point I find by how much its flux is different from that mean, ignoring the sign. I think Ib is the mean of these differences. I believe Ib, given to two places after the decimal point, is 0.17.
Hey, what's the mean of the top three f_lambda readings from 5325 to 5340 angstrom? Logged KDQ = 7.76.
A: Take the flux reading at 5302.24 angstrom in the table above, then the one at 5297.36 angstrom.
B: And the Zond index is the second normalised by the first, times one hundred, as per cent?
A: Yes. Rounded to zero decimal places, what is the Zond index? 99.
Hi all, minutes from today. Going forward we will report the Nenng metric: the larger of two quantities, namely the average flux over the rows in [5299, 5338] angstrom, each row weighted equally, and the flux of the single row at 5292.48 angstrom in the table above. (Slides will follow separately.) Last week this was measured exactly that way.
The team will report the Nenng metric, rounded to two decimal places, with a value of 8.06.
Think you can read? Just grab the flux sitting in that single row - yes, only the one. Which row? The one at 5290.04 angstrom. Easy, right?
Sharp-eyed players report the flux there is 7.6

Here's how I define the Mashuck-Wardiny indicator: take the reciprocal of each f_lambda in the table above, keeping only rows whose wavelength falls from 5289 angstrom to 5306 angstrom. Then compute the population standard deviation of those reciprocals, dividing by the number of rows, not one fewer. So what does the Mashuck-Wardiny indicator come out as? 0.0029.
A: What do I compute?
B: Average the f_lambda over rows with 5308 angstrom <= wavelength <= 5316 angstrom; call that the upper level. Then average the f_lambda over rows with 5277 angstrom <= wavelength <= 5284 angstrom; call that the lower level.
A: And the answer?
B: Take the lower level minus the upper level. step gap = -0.7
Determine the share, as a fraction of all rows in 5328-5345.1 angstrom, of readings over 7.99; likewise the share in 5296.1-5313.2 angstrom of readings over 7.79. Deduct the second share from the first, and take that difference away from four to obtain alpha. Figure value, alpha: 4.7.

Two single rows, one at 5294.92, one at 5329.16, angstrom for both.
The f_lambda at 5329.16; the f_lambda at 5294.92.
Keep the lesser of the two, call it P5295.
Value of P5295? 6.87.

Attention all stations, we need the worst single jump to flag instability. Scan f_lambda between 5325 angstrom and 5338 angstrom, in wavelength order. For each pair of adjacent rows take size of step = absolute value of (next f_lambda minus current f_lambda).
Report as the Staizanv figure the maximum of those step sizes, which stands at 0.60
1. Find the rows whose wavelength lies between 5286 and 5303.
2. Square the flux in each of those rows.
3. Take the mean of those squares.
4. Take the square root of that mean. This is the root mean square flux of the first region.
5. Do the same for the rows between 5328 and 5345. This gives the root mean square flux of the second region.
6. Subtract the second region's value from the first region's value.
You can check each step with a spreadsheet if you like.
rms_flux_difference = 0.30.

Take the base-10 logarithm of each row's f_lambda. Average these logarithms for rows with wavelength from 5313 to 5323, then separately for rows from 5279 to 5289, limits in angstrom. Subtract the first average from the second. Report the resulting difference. -0.005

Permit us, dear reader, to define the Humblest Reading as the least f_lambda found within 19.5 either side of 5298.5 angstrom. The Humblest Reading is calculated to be 7.28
